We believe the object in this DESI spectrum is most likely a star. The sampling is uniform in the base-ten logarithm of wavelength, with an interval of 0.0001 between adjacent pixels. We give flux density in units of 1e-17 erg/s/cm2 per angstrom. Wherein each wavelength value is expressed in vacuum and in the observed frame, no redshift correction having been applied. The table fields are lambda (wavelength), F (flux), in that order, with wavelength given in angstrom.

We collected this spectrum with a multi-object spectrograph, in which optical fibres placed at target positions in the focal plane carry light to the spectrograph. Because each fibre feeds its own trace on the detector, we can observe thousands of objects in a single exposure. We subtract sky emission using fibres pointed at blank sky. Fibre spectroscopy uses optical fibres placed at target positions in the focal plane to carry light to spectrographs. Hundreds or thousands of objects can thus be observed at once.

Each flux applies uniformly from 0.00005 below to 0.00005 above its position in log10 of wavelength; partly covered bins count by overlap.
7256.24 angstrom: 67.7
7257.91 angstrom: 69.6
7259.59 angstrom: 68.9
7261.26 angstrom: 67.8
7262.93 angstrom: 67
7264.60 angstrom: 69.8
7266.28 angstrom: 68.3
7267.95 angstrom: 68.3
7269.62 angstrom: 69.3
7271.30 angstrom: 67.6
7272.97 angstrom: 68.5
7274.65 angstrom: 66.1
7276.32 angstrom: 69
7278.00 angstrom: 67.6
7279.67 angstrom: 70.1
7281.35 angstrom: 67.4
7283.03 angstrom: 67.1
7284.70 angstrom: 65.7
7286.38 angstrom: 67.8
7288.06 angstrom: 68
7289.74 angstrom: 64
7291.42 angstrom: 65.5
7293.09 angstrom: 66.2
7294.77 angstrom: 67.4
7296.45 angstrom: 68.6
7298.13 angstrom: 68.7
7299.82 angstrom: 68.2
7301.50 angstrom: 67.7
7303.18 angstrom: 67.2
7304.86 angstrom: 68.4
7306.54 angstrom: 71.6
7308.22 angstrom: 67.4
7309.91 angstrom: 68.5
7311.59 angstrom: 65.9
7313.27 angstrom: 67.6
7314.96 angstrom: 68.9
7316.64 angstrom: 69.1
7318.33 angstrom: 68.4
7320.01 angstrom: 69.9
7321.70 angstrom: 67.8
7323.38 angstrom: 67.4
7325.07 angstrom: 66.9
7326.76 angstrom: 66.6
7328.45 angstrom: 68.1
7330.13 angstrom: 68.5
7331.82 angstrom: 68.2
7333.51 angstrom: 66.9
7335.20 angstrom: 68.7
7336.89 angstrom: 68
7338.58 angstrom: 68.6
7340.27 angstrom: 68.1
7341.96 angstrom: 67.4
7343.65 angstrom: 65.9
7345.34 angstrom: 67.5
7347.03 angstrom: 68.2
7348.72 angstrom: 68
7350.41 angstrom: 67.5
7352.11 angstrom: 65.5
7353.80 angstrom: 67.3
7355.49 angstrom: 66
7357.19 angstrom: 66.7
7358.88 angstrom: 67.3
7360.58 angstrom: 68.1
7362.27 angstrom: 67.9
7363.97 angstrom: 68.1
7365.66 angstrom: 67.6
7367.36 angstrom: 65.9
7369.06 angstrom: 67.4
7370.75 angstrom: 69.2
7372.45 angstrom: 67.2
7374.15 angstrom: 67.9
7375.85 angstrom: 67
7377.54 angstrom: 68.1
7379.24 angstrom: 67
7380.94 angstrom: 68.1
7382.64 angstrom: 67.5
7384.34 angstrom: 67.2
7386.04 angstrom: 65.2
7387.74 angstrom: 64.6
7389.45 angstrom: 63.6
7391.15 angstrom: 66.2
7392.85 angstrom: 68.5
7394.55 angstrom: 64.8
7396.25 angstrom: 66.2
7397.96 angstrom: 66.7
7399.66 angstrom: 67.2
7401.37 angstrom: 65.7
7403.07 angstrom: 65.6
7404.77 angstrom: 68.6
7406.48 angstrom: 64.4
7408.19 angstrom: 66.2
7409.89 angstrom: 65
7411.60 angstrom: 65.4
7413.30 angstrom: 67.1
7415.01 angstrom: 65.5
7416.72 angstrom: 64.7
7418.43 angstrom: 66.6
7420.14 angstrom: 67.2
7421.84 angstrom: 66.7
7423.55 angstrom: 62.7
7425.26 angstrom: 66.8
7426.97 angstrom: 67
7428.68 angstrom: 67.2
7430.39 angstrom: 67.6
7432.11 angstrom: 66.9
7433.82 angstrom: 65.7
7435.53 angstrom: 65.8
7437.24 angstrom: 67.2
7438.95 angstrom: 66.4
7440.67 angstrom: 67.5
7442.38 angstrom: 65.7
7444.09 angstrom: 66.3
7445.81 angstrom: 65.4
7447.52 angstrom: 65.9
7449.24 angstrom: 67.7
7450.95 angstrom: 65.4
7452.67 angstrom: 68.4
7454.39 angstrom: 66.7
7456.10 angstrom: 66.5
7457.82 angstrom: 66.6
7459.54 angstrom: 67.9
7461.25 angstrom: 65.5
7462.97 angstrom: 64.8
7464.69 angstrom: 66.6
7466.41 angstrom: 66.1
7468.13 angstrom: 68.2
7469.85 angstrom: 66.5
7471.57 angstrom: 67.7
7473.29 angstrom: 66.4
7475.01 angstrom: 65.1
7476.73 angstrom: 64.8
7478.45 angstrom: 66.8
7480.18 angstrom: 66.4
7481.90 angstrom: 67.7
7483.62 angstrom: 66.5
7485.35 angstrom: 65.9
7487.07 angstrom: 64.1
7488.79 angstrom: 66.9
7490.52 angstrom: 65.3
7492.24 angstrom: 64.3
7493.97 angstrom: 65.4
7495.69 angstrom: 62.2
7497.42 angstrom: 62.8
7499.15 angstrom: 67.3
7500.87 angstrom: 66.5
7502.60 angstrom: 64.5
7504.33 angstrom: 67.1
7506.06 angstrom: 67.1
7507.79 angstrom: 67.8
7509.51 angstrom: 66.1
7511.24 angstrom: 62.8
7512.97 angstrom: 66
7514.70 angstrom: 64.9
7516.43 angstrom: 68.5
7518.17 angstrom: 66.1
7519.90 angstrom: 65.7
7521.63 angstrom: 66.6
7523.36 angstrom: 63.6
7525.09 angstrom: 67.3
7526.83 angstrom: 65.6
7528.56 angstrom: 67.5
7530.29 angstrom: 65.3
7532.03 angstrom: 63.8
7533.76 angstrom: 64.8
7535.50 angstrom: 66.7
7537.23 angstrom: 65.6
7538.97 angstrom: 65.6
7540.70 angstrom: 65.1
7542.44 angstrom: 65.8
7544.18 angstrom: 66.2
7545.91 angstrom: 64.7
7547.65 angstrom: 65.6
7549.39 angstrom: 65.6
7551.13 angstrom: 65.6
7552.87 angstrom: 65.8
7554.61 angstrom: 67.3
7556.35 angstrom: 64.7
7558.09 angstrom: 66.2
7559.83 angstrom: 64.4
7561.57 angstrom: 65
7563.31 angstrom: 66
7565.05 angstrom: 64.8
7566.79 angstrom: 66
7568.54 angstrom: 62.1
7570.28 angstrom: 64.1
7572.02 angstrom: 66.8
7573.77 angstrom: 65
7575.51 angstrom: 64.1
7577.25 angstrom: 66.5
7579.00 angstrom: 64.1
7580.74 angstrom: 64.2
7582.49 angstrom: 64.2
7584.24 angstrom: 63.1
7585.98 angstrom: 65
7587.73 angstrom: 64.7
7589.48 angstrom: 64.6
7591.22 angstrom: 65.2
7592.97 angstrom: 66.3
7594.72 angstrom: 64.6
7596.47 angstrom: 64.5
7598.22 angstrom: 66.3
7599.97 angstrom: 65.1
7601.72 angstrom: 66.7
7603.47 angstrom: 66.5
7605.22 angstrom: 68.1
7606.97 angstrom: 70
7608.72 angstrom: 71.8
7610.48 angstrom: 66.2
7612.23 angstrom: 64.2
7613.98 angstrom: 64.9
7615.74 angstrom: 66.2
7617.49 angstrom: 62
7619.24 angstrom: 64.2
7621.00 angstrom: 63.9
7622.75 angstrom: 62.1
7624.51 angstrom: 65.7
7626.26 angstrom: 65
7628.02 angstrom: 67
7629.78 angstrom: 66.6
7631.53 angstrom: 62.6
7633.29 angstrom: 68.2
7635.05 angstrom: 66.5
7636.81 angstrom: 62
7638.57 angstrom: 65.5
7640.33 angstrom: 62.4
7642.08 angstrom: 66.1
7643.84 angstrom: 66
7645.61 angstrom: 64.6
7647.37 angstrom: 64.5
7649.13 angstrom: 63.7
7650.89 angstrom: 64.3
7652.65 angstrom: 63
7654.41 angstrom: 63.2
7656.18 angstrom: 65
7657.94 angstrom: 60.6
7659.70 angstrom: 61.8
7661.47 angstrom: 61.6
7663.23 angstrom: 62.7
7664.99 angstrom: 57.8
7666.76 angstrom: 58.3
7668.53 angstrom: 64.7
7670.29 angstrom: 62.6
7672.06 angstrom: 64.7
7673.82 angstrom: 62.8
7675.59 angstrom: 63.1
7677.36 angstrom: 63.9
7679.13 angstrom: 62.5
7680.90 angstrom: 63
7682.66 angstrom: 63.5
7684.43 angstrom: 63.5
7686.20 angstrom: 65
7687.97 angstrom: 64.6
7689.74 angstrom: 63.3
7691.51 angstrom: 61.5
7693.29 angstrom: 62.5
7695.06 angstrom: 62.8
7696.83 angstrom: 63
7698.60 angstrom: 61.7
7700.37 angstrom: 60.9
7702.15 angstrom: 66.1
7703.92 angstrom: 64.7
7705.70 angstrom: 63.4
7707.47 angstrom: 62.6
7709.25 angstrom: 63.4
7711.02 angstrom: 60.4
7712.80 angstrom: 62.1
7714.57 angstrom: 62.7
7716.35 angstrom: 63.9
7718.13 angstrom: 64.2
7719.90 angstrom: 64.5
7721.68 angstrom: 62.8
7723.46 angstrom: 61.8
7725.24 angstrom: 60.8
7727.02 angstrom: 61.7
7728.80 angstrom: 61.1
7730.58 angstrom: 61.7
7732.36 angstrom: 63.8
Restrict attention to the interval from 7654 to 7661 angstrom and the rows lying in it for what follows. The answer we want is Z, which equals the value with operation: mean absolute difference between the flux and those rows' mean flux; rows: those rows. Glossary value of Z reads 1.45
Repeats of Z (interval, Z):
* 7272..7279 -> 0.95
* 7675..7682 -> 0.39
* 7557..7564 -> 0.70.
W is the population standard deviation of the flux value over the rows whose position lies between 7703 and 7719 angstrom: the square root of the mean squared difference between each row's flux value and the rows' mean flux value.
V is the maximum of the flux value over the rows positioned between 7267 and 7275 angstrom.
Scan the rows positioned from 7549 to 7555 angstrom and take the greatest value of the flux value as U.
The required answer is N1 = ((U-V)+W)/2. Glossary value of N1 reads -0.4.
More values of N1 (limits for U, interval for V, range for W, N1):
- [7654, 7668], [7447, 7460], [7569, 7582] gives -1.1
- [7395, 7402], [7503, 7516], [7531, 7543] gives 0.1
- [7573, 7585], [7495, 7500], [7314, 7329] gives 0.1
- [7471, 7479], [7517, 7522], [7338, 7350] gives 1.0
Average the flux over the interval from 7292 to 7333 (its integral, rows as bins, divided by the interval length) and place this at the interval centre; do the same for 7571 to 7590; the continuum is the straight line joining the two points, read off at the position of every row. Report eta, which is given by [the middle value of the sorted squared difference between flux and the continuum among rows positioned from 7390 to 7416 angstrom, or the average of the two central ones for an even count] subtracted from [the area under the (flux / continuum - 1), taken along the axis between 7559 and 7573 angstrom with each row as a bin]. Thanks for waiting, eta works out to -1.6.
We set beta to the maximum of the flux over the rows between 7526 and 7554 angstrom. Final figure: 67.5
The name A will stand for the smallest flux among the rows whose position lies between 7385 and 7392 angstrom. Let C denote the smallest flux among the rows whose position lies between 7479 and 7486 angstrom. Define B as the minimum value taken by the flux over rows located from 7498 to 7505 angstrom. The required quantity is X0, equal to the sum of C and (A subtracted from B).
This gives 66.8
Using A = 63.6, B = 64.5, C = 65.9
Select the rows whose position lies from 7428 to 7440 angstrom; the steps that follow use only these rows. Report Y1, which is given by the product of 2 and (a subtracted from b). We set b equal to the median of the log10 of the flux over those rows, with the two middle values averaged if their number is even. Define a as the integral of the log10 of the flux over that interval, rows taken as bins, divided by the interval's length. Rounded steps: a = 1.82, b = 1.83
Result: 0.0048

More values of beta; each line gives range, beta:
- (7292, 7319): 71.6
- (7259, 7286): 70.1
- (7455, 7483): 68.2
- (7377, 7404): 68.5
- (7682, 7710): 66.1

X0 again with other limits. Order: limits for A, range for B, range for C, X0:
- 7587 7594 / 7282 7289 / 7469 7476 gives 66.2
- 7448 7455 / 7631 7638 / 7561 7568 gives 61.4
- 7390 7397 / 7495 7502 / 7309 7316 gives 63.3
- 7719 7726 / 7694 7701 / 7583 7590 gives 63.2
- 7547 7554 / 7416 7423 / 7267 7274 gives 66.7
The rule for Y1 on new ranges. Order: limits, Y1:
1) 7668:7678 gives -0.0025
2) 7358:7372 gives 0.0005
